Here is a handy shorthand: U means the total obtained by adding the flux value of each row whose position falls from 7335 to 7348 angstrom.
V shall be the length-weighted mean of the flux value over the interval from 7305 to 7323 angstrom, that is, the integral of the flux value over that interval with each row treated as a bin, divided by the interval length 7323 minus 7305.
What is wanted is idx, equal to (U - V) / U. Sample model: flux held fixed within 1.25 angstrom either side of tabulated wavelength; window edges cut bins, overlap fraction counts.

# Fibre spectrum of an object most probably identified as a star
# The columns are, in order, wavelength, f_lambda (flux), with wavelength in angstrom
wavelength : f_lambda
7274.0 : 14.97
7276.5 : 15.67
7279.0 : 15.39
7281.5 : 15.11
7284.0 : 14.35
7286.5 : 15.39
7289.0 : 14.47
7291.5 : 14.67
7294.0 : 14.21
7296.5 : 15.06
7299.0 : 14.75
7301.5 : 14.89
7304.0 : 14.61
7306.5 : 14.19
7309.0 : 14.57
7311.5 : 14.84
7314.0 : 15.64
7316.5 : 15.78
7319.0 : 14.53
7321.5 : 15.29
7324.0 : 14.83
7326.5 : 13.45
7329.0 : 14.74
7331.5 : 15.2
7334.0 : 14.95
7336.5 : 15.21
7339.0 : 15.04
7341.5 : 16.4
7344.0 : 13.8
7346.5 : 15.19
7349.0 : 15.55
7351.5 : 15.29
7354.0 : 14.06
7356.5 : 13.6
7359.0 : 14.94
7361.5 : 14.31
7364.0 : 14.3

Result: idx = 0.80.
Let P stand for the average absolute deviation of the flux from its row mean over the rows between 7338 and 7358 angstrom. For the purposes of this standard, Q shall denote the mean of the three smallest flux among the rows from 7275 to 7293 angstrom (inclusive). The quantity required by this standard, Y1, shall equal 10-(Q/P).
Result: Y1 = -8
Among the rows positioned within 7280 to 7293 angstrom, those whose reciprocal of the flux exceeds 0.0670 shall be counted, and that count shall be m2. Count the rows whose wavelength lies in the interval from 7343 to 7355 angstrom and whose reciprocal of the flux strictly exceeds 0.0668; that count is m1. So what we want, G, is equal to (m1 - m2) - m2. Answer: -4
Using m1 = 2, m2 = 3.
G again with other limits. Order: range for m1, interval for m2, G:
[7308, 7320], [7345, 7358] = -1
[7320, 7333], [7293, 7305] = -5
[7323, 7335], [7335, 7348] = 2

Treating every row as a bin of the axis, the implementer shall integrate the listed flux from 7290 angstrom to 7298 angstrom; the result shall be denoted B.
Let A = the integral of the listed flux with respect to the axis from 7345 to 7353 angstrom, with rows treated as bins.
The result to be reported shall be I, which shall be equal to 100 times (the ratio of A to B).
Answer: 104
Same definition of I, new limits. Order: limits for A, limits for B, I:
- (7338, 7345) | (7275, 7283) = 86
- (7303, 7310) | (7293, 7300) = 98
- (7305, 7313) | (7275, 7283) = 95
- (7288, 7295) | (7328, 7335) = 97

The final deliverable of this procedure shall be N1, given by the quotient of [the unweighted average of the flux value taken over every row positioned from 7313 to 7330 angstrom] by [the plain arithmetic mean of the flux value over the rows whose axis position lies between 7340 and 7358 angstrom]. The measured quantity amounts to 1.00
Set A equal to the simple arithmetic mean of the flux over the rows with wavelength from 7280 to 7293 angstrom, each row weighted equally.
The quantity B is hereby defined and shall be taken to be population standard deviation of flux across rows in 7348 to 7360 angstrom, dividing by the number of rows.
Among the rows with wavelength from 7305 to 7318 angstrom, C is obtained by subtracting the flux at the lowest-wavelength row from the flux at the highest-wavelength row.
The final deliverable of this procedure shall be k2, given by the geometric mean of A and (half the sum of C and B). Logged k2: 4.2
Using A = 14.8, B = 0.74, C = 1.59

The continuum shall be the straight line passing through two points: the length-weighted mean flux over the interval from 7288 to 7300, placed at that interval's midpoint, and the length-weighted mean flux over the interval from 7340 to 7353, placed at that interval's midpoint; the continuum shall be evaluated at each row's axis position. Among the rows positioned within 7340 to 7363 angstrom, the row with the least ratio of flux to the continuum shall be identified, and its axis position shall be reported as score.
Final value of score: 7356.5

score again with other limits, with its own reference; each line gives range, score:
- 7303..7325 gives 7306.5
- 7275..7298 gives 7294.0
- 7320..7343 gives 7326.5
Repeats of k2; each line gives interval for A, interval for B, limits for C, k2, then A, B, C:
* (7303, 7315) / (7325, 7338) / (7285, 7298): 1.5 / 14.8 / 0.65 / -0.33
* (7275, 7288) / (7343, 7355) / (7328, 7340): 2.8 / 15.2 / 0.71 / 0.30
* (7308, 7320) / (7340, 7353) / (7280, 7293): 1.7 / 15.1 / 0.84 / -0.44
